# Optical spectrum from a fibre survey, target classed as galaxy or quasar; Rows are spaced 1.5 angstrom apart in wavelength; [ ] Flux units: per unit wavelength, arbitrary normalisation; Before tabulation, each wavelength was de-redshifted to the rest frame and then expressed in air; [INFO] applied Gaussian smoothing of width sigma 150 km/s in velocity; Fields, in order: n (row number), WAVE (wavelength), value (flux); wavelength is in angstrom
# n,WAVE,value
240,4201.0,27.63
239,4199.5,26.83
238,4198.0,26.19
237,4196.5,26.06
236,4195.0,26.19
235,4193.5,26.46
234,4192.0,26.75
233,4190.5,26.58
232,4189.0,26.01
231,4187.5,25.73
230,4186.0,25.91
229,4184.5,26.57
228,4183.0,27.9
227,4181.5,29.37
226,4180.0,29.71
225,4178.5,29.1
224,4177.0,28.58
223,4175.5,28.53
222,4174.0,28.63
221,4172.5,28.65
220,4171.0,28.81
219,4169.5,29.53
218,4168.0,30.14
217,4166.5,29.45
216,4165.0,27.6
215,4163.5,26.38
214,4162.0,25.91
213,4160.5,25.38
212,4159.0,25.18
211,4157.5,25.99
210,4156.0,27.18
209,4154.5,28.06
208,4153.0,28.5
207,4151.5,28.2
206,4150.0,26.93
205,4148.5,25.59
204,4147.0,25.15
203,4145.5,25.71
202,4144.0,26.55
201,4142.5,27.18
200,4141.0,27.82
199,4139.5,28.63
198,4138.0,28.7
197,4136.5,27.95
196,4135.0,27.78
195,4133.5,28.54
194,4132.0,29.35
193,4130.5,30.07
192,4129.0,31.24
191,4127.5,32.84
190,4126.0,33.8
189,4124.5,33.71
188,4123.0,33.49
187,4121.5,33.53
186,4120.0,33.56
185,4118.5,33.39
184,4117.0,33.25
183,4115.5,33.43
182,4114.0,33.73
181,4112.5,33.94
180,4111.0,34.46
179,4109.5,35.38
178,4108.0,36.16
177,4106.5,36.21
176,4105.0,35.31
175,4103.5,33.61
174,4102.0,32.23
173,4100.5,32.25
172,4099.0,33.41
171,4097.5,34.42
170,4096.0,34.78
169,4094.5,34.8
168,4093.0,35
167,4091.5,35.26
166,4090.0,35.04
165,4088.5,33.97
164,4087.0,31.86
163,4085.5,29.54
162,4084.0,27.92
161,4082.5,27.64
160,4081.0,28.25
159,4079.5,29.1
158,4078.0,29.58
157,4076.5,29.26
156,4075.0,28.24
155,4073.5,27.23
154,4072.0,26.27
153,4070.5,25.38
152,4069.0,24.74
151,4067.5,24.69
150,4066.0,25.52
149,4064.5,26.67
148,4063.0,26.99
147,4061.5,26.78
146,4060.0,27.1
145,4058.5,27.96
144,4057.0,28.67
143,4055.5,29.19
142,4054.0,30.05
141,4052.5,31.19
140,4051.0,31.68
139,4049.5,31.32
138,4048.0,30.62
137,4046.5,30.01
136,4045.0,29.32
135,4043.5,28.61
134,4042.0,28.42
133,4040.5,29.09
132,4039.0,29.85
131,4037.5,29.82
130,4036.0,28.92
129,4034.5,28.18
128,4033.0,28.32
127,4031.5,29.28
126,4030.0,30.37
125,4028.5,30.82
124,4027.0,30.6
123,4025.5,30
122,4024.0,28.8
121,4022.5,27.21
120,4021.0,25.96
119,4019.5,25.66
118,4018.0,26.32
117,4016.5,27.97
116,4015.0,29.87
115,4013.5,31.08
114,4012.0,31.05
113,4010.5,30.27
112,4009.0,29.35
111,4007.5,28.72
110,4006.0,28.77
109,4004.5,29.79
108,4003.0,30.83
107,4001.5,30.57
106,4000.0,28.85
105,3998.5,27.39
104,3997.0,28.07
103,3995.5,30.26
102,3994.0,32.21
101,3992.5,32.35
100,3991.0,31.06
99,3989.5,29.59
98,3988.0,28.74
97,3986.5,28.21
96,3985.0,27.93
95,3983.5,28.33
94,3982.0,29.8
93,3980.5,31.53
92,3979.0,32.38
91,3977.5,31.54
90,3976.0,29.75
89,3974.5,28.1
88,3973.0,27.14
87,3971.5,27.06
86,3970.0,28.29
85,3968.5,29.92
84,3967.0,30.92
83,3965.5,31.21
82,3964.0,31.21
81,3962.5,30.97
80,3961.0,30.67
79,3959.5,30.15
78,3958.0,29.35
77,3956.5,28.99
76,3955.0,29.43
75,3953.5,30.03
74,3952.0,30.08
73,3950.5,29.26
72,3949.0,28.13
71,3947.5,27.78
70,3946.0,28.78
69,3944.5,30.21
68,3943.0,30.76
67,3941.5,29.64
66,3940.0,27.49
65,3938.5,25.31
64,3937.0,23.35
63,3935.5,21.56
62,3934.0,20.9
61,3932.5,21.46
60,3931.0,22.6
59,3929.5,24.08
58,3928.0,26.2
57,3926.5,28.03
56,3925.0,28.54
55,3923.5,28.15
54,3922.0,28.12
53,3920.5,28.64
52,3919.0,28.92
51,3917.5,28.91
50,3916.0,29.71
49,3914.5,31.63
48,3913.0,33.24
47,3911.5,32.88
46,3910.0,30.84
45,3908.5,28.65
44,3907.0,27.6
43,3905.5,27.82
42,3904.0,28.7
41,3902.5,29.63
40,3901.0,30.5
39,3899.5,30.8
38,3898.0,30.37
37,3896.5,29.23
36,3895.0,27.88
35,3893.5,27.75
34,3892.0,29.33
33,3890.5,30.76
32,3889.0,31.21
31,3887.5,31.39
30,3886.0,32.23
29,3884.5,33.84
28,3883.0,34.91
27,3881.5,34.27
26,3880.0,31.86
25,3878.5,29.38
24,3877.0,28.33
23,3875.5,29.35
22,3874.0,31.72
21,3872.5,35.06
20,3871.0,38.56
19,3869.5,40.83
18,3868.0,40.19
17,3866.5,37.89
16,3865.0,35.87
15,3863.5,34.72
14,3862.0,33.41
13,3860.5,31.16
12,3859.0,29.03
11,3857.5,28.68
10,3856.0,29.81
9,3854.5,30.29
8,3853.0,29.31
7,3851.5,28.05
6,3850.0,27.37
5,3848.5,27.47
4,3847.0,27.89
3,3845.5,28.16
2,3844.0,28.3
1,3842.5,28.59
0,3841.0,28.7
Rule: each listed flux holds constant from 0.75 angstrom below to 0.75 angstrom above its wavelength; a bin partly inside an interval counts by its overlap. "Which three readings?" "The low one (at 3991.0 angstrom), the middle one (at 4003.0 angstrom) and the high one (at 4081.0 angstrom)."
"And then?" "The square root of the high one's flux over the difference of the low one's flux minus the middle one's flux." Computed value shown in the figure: 11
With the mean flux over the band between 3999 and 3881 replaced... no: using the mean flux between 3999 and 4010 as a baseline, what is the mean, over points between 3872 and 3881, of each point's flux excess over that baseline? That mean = 1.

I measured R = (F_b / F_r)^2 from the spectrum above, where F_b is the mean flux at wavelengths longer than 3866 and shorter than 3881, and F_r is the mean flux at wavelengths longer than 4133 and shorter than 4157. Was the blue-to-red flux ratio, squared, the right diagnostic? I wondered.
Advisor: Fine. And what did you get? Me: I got 1.6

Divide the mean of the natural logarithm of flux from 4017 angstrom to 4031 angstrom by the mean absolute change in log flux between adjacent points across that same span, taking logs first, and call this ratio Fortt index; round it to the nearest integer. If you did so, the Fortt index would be 120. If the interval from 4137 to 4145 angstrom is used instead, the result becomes 171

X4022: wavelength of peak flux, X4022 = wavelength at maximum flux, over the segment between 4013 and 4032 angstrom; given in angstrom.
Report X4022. 4013.5 angstrom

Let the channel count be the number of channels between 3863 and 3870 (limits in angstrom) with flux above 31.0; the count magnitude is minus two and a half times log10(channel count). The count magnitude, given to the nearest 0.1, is -1.7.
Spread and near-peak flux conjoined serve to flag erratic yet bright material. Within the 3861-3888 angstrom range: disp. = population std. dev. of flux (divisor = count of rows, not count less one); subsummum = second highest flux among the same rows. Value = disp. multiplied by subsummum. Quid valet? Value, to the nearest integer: 141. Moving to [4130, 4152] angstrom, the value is 40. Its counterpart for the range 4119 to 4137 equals 79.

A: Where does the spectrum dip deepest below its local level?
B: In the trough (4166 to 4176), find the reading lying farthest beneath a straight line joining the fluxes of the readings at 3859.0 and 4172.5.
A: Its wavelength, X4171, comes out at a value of 4175.5 angstrom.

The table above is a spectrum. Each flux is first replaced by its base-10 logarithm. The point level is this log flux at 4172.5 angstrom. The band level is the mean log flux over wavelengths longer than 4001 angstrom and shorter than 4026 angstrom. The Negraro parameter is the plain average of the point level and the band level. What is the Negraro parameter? 1.46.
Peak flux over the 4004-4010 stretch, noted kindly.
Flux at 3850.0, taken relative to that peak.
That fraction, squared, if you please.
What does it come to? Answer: 0.84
